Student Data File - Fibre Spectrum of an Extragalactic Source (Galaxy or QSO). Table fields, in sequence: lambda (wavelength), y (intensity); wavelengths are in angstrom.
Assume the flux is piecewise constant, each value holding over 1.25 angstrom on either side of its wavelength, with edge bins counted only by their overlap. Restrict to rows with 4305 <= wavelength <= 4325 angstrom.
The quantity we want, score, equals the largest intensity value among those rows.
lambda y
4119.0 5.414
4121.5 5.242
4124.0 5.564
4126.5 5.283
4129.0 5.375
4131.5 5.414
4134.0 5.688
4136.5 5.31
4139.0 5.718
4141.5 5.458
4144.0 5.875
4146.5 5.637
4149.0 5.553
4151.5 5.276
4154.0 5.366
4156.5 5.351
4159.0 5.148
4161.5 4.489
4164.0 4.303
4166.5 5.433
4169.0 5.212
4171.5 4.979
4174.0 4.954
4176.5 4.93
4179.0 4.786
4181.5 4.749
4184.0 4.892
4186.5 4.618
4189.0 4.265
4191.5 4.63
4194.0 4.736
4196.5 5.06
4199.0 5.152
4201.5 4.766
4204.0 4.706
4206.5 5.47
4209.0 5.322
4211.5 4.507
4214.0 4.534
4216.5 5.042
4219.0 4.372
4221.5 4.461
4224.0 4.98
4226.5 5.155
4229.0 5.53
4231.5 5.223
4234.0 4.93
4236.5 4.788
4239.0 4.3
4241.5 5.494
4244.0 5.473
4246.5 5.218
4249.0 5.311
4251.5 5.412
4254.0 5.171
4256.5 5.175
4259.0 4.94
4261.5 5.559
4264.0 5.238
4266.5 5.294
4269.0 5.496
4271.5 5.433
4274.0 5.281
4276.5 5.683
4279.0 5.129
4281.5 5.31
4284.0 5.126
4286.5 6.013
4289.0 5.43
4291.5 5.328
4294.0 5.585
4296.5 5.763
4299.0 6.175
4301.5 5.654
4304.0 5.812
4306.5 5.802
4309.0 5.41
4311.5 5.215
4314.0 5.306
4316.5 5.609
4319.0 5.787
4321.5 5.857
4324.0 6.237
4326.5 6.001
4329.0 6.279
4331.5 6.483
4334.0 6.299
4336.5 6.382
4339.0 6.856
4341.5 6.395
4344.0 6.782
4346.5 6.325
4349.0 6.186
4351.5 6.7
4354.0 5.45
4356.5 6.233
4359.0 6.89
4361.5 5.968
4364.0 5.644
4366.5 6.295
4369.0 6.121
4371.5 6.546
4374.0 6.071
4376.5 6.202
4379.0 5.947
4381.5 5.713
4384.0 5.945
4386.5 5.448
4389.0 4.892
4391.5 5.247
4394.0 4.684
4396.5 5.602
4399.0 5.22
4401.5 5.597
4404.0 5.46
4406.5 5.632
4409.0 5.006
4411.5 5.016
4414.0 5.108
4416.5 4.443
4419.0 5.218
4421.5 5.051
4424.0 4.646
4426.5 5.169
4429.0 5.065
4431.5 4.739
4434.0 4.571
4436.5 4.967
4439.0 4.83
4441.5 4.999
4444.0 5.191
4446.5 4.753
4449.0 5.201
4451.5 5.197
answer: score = 6.237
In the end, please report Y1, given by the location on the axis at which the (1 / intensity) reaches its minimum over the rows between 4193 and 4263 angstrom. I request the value 4261.5 angstrom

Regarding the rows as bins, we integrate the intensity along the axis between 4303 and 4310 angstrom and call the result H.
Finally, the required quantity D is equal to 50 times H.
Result 1988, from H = 40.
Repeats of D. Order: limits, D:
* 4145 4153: 2199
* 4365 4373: 2517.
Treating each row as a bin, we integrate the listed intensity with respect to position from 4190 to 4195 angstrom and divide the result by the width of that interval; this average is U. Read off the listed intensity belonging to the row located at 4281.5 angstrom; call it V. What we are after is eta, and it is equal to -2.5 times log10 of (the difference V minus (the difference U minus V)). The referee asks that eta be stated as -1.94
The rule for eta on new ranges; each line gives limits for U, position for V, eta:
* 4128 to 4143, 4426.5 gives -1.71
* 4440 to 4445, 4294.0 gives -1.96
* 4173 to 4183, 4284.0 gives -1.83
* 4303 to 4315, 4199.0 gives -1.70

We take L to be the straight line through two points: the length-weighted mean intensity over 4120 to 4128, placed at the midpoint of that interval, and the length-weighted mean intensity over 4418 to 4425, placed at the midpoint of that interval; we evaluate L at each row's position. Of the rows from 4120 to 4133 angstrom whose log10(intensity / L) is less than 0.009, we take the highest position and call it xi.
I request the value 4131.5 angstrom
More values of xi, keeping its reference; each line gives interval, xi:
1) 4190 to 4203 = 4201.5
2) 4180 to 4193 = 4191.5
